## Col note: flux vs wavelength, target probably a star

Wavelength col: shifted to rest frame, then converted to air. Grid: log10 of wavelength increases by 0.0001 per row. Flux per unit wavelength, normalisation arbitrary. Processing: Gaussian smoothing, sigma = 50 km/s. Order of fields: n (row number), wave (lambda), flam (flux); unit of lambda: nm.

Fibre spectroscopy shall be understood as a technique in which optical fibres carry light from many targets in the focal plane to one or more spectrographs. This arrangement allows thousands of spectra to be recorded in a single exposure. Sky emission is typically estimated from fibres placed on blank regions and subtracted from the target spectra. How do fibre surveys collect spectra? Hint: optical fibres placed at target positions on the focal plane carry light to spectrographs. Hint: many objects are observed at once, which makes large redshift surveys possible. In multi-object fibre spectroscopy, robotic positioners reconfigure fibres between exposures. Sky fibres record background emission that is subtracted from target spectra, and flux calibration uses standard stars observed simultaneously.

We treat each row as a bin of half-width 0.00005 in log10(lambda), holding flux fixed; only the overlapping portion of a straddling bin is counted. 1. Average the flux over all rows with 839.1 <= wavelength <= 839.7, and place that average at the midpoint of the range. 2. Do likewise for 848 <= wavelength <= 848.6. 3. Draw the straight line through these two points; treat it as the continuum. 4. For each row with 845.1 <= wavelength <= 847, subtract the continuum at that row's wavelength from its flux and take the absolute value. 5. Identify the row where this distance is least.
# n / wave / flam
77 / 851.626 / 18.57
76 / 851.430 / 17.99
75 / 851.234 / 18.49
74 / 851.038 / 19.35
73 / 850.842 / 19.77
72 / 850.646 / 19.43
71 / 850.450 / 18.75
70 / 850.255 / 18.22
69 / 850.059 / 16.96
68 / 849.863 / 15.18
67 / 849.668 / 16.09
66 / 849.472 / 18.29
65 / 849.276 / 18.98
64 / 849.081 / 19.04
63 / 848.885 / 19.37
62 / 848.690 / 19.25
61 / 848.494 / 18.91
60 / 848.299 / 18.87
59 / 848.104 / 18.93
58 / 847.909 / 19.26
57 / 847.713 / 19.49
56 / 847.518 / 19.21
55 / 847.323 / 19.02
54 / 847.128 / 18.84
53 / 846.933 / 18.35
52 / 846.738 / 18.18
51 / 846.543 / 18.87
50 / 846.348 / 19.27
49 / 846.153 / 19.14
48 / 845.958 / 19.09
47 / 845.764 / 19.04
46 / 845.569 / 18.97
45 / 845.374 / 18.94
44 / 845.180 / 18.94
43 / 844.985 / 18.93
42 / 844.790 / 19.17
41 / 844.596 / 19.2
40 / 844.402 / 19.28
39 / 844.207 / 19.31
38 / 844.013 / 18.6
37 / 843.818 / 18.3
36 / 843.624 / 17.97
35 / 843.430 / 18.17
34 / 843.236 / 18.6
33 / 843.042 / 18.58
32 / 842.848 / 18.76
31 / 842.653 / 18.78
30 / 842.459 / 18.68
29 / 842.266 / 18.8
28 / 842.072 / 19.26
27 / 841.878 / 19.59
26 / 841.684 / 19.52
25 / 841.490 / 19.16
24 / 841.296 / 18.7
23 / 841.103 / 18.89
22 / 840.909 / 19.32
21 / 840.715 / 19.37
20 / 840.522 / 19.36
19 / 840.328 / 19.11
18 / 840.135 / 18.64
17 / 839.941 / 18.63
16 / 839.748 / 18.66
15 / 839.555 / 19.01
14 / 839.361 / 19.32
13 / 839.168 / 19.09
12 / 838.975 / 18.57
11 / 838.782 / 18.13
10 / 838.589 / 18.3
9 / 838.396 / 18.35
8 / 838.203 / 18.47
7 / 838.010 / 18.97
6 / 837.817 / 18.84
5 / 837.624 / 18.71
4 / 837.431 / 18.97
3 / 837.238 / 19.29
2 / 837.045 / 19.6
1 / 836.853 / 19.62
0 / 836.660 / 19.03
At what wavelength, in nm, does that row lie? 845.569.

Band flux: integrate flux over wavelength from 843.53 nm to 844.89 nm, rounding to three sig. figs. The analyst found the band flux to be 25.6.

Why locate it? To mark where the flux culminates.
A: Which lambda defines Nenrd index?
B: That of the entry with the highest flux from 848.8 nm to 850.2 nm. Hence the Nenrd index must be 848.885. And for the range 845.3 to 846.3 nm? 846.153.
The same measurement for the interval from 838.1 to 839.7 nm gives 839.361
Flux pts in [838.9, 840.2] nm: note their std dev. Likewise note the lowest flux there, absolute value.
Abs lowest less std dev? 18.3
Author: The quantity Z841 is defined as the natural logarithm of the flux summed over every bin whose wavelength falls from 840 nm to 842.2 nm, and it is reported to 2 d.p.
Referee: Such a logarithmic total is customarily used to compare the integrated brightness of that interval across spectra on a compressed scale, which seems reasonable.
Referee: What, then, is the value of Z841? 5.35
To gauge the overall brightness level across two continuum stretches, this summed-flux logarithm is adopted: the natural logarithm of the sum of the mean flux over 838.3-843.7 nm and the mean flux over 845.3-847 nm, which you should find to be 3.63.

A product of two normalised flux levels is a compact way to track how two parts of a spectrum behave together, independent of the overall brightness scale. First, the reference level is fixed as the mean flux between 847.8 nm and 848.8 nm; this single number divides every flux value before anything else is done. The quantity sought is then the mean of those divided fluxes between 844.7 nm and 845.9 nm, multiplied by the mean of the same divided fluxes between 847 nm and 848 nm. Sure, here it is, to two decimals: 1.00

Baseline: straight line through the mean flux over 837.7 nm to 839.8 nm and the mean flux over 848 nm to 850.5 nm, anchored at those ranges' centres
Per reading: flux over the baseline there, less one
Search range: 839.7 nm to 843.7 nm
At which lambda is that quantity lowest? 843.624 nm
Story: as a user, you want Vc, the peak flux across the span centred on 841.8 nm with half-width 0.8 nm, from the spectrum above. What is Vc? 19.59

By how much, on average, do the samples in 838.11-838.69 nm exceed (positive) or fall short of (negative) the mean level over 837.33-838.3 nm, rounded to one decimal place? -0.4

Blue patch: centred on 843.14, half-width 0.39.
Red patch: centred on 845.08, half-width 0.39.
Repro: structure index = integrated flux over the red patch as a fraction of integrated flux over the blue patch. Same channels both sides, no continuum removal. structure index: 1.03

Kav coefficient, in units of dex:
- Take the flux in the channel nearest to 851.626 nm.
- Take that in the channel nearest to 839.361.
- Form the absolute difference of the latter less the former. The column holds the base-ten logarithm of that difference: -0.12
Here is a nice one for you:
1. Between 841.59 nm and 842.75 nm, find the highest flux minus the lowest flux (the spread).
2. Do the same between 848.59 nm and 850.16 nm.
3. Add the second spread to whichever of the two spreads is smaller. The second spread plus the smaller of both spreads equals 5.1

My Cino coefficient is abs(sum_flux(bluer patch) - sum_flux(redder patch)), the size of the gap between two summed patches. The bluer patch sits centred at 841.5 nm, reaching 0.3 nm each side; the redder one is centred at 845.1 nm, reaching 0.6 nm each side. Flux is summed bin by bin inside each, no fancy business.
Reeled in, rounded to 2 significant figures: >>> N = 57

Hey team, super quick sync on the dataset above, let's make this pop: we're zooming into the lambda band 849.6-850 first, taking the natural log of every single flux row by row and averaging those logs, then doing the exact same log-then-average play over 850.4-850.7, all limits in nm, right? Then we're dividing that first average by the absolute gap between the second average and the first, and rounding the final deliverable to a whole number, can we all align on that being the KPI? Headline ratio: 14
